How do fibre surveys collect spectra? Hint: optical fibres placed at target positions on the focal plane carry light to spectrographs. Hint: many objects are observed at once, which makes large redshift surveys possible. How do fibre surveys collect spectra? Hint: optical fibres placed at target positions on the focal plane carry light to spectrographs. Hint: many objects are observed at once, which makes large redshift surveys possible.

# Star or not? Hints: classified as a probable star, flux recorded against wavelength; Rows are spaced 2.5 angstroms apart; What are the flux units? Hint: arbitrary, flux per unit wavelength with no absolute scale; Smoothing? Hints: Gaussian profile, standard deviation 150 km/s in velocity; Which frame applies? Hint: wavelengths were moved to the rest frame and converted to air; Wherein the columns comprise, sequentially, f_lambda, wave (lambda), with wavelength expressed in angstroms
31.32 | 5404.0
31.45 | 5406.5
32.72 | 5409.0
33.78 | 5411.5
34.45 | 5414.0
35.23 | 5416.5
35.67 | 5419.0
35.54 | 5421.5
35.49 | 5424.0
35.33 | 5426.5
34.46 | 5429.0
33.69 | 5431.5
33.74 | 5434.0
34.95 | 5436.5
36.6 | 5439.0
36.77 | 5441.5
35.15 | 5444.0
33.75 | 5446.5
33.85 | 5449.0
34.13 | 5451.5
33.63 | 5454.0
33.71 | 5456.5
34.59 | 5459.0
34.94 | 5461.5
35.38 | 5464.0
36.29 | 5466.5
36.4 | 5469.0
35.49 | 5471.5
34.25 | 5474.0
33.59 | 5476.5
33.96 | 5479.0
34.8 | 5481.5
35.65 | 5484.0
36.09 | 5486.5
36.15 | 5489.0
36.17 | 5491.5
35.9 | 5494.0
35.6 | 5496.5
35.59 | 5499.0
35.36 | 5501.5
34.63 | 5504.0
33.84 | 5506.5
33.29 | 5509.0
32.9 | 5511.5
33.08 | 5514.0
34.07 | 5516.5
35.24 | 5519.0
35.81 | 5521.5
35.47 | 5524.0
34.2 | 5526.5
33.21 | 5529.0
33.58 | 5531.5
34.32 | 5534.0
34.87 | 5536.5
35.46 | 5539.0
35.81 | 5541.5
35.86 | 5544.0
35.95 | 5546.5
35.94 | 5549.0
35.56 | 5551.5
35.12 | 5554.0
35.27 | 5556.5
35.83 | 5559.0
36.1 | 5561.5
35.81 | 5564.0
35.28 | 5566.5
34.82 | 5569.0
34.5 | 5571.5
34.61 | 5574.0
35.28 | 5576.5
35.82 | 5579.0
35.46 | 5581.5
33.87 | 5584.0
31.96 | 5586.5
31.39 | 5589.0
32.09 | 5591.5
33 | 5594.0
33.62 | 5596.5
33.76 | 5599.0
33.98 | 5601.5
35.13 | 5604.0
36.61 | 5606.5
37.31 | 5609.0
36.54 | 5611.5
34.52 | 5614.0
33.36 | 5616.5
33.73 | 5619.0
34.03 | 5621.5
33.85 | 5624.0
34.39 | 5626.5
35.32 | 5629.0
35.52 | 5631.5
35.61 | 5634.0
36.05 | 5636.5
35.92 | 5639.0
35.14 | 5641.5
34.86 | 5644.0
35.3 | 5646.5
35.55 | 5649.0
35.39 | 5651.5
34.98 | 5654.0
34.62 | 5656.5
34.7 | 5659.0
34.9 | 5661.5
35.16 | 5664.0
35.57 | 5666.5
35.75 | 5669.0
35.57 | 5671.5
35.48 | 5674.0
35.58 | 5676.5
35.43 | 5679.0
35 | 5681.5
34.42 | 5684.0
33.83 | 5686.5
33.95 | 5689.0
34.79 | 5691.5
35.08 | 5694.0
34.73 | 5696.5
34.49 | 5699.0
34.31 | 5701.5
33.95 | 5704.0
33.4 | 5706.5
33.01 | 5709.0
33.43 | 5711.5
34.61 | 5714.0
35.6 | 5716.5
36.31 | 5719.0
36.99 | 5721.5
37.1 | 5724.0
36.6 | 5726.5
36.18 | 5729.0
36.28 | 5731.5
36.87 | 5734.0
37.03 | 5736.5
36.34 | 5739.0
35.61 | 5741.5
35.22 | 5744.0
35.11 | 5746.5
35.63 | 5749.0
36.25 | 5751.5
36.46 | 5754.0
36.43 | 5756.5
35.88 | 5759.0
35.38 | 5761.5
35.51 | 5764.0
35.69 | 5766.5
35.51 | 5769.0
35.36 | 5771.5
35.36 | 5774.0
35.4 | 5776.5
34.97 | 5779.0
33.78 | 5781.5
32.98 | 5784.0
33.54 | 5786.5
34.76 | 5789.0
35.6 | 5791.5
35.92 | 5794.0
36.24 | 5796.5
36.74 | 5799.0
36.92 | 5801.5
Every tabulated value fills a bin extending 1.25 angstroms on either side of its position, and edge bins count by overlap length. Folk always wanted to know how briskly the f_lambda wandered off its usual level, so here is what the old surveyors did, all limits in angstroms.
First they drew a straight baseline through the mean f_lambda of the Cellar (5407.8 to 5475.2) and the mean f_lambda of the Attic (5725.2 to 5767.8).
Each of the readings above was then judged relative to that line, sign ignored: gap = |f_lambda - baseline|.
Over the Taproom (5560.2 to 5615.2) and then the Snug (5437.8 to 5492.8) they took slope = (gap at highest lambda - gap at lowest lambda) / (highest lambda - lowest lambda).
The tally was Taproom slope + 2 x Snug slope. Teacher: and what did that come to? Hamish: -0.021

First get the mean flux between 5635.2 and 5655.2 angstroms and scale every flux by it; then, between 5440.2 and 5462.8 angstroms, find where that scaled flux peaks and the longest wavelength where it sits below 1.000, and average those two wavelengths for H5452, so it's 5451.5 angstroms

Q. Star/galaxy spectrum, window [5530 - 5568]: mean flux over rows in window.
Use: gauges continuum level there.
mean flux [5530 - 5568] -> 35.4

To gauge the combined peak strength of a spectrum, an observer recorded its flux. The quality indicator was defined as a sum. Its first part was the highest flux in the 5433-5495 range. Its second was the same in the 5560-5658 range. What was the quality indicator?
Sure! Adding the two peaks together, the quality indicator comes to 74.1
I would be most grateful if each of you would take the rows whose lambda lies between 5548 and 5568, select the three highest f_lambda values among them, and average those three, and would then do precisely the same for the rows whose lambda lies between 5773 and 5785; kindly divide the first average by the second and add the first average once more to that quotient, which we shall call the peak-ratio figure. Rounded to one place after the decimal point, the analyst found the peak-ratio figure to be 37.0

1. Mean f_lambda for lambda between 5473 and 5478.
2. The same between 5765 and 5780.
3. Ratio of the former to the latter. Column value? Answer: 0.96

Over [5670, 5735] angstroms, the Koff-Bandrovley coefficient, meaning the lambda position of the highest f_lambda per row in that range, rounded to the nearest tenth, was 5724.0 angstroms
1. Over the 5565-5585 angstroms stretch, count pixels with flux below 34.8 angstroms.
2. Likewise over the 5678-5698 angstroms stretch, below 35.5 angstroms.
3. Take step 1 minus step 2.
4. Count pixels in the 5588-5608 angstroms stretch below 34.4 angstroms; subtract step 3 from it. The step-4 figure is 11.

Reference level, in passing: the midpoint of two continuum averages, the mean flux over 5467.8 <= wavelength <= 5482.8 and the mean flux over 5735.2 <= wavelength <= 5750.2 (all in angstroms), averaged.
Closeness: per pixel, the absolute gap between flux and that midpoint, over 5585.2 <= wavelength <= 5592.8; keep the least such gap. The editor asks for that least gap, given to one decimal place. 3.2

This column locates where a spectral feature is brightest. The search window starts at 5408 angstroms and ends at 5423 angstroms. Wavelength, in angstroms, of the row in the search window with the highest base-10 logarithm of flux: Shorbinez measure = 5419.0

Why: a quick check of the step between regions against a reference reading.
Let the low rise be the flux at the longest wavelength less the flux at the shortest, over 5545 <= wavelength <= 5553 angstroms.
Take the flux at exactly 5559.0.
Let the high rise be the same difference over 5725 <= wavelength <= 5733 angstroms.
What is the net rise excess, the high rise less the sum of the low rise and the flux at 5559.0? -35.8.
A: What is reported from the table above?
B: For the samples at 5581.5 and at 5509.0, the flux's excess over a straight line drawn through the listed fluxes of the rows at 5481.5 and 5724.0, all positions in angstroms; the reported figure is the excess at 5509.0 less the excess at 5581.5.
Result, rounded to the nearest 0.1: -1.5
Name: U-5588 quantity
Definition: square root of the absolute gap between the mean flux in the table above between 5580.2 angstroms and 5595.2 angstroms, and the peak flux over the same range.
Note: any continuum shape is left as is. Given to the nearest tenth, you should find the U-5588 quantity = 1.6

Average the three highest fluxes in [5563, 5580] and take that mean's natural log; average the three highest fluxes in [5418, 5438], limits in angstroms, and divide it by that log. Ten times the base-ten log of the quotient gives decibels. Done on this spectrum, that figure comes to 10.0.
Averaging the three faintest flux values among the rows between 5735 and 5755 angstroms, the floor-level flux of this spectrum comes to 35.3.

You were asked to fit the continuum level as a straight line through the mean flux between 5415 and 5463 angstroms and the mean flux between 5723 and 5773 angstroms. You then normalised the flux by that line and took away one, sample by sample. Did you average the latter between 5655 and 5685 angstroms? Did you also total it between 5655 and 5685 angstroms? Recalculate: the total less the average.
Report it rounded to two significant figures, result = -0.16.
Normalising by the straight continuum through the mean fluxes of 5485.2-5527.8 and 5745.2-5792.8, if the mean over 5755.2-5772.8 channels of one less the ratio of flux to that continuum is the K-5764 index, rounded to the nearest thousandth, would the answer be -0.013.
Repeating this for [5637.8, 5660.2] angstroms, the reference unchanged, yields -0.002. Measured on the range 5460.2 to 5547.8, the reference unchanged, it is -0.001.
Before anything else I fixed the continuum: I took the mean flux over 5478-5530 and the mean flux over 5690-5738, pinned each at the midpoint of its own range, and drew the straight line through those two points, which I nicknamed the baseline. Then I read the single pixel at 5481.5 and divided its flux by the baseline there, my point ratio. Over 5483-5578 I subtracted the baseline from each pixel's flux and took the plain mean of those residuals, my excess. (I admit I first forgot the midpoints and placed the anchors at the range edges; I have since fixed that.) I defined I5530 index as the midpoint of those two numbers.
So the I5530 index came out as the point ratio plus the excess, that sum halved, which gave 0.59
